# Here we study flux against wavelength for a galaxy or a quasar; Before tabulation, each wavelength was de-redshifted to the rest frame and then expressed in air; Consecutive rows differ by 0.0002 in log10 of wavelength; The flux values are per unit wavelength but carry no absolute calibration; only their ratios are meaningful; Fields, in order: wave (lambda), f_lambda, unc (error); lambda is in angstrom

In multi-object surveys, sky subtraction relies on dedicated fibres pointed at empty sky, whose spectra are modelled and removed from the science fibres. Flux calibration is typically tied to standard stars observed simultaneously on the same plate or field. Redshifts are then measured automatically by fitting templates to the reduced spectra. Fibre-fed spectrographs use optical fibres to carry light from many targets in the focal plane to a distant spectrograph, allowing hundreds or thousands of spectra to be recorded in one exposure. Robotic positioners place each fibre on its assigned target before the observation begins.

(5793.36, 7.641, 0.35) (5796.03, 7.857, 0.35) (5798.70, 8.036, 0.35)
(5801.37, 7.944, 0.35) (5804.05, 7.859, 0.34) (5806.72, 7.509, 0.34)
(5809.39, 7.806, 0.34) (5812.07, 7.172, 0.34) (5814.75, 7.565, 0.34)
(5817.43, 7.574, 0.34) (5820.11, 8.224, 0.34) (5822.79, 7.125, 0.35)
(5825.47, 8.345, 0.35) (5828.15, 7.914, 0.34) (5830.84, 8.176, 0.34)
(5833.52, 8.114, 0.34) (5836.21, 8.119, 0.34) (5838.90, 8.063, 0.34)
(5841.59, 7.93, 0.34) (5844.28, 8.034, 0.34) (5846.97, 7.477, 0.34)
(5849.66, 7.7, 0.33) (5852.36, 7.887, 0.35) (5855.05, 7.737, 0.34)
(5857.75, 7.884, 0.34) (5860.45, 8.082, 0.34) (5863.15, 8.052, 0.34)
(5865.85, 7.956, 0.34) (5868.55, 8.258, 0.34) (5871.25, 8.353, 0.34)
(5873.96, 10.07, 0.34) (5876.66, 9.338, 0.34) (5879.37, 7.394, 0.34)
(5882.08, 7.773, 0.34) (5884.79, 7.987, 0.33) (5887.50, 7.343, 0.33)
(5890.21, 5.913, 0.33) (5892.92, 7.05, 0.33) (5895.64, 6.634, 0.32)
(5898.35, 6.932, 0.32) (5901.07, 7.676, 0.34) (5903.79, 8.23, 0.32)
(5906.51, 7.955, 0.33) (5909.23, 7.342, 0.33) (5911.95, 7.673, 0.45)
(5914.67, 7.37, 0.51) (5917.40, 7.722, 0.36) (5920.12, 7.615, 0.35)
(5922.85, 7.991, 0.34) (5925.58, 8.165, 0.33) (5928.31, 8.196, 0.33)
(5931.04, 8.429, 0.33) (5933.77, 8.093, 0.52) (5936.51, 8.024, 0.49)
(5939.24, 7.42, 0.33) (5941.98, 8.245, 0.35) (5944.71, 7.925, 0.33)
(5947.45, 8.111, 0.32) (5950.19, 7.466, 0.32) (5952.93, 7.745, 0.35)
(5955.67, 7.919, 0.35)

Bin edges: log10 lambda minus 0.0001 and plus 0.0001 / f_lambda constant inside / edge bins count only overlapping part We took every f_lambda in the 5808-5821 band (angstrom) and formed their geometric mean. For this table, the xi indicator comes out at 7.7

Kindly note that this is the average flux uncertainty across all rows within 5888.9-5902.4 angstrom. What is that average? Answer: 0.3280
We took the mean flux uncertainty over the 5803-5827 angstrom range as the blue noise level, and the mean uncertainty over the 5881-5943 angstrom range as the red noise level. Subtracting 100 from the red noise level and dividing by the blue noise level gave -291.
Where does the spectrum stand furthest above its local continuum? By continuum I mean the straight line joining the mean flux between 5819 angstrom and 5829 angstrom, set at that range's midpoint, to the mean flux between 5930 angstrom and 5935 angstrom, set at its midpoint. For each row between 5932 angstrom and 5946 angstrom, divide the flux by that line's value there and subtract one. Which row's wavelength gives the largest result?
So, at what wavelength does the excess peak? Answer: 5941.98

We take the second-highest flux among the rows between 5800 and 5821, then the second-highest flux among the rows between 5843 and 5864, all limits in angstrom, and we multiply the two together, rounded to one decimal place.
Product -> 64.0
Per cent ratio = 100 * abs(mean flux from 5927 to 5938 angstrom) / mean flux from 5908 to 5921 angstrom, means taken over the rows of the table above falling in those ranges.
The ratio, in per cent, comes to 108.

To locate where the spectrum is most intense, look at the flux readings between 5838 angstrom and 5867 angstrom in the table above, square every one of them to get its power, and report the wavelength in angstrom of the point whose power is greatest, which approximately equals 5860.45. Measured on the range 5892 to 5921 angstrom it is 5903.79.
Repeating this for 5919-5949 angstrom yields 5931.04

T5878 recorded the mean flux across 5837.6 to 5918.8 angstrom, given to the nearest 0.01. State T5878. 7.79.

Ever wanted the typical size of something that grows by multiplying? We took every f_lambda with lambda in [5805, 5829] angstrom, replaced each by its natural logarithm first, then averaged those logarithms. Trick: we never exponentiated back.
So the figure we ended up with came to 2.04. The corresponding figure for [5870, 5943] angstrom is 2.05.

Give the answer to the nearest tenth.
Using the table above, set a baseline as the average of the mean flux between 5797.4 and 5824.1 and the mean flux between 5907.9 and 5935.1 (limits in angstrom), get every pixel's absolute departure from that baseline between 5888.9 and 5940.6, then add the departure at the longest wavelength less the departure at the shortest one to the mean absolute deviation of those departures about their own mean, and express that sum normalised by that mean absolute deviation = -4.1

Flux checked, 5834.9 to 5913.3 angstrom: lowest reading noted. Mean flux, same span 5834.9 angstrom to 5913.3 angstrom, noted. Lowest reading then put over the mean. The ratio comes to 0.756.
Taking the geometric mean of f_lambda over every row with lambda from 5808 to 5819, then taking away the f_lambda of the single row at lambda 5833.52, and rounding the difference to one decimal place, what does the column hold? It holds -0.6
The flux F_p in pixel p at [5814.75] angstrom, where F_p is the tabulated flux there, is 7.565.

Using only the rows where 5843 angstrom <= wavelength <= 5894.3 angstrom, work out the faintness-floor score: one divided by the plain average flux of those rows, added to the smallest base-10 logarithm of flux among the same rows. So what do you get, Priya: 0.90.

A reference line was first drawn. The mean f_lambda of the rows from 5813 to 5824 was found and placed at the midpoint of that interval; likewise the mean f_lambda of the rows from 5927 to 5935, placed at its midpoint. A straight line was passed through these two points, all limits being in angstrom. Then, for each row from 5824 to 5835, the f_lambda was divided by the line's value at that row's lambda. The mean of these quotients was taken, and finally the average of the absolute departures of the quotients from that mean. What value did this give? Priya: 0.017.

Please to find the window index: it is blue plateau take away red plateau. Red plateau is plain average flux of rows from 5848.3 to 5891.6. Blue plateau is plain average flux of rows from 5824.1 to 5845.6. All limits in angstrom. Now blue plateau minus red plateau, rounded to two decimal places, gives 0.10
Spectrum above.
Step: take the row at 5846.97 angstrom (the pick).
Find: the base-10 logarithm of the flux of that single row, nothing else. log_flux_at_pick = 0.874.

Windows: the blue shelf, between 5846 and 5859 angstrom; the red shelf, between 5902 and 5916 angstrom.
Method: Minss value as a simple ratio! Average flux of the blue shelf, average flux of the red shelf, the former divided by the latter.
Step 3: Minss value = 1.00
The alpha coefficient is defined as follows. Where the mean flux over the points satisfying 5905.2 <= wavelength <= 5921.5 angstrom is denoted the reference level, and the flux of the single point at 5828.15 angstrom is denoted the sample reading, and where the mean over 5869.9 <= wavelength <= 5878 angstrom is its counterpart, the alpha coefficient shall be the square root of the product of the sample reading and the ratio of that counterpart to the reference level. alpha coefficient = 3.10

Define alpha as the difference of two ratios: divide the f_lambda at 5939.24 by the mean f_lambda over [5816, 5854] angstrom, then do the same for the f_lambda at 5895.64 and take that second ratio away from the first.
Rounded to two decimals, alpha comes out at 0.10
